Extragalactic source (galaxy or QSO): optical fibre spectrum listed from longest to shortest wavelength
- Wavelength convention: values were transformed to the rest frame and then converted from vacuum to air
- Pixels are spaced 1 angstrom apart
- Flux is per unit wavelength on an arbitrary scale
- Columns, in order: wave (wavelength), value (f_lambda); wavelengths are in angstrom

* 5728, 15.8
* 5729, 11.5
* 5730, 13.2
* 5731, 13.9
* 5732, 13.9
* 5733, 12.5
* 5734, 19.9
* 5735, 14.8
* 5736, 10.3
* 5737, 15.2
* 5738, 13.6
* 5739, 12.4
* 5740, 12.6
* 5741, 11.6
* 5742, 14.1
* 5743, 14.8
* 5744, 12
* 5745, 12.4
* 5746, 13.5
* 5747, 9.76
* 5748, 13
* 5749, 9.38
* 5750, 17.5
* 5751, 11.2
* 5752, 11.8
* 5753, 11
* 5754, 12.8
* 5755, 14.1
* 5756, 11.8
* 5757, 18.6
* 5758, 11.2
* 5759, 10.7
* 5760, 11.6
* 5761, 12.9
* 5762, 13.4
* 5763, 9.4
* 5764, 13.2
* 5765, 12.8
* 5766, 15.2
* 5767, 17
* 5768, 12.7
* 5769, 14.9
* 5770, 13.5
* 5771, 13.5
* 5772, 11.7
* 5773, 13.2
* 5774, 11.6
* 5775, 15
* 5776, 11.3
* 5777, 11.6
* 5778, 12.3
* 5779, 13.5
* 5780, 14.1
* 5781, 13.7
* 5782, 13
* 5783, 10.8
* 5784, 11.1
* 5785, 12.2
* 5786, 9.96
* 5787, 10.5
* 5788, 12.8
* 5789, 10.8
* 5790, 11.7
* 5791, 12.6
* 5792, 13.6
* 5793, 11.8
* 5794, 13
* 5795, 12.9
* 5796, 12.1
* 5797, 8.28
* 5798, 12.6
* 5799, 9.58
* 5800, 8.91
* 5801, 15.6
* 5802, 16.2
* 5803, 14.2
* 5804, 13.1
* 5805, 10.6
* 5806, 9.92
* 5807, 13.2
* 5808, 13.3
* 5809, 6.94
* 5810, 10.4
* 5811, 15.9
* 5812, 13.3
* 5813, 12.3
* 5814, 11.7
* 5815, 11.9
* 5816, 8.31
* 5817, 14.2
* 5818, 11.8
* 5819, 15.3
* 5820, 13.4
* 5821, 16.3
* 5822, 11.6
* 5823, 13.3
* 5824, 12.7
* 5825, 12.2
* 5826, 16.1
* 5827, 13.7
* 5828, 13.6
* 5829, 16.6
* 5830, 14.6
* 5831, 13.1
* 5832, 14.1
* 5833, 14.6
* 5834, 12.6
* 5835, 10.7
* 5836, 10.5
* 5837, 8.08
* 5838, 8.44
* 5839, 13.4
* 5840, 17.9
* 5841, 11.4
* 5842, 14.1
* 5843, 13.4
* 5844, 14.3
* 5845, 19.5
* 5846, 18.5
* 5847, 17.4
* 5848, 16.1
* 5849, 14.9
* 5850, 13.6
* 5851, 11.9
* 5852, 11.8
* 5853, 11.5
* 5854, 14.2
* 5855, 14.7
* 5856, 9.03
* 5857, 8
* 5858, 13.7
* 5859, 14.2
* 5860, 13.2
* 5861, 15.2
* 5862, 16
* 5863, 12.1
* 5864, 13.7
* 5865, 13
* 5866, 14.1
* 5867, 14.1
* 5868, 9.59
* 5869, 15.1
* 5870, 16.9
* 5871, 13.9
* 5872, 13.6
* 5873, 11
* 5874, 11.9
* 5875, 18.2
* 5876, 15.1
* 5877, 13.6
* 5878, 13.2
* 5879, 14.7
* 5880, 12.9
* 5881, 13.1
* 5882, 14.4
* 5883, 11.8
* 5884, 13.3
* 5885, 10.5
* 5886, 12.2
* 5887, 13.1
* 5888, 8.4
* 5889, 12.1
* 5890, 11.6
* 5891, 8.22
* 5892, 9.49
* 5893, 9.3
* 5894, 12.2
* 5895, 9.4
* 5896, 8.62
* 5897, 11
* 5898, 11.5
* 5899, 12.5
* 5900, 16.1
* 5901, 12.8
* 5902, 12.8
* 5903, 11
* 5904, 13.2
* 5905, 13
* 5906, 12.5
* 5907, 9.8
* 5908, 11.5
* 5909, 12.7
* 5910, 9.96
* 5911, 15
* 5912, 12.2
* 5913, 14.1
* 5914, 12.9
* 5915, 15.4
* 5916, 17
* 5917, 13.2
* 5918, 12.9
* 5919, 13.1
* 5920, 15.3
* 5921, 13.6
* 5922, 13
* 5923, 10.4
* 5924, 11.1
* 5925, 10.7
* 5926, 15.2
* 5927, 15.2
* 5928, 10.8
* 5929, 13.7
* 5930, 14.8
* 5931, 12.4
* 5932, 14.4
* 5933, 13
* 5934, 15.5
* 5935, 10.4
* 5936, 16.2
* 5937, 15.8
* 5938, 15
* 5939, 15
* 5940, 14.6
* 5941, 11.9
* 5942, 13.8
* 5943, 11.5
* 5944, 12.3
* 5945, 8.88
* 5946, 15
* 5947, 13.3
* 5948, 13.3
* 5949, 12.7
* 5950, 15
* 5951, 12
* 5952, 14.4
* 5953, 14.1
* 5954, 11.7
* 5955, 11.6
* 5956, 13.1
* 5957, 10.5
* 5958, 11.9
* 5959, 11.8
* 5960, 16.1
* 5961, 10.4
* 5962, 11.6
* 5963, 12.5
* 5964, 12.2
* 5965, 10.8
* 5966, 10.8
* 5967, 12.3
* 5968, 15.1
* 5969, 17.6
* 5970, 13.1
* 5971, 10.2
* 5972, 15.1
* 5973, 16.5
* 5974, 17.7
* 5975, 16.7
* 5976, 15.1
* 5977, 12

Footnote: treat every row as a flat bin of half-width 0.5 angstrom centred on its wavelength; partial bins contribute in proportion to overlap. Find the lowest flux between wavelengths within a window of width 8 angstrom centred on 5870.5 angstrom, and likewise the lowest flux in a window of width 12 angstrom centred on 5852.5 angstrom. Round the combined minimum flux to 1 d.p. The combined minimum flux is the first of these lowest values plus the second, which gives 17.6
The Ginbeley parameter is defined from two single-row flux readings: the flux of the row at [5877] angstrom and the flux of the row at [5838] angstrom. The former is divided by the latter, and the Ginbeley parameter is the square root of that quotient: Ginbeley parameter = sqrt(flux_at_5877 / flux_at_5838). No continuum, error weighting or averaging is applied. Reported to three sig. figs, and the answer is 1.27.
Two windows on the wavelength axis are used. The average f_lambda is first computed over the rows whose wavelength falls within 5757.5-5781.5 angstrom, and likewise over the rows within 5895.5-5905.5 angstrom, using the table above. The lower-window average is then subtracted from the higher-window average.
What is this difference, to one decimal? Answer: -0.7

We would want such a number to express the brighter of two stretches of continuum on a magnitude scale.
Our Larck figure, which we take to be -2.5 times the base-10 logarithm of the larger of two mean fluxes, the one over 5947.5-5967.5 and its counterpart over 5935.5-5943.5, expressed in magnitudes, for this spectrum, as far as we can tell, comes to -2.88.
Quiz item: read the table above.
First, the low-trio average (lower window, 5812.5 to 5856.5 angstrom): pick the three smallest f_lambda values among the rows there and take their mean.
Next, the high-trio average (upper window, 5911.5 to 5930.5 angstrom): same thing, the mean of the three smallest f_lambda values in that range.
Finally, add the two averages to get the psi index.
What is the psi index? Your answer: 18.9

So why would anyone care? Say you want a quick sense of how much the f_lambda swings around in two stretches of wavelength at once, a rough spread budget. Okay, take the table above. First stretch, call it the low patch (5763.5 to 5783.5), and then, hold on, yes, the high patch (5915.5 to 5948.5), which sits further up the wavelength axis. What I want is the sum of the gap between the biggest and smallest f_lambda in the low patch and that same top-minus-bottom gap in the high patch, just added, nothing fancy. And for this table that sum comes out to 14.3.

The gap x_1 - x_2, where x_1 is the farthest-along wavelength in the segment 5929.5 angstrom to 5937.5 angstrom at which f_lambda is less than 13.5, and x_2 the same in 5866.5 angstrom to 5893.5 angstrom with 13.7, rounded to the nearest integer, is 42 angstrom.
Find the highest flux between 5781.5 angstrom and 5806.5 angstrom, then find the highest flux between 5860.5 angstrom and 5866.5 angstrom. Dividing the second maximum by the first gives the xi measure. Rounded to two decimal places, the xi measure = 0.99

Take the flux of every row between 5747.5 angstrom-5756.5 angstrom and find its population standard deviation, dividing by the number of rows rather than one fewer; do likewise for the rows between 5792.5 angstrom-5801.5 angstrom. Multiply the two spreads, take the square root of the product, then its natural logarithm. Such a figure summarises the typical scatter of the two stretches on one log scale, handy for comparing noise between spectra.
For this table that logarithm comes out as 0.8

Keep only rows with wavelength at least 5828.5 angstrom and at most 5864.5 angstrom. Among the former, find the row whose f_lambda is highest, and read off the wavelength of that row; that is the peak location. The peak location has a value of 5845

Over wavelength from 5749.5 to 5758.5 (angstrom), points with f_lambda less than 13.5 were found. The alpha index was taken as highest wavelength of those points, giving 5758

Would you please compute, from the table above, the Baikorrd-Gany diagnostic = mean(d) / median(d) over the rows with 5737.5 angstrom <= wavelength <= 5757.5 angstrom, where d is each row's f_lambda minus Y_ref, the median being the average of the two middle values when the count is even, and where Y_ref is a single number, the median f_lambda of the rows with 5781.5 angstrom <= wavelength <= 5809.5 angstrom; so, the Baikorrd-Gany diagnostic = 2.1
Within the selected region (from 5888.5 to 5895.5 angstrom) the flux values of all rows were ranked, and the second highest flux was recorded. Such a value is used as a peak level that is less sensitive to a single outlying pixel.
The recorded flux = 12.1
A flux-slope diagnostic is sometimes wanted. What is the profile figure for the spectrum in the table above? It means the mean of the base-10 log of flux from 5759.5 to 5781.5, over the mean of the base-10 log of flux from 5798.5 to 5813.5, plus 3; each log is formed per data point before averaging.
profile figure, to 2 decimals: 4.04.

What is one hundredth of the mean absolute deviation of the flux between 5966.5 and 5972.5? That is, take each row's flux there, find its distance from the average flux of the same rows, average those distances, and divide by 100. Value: 0.020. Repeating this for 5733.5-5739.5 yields 0.023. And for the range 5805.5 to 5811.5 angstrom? 0.025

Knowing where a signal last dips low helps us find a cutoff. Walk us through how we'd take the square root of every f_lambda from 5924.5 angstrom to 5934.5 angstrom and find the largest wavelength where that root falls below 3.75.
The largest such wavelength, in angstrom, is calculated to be 5933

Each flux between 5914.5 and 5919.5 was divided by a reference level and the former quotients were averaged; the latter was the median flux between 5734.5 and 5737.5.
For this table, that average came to 0.97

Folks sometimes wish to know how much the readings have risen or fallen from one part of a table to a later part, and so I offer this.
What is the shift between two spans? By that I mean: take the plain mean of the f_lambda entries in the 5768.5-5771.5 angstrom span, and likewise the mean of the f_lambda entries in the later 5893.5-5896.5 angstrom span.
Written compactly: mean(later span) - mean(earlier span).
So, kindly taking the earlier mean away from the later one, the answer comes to -3.9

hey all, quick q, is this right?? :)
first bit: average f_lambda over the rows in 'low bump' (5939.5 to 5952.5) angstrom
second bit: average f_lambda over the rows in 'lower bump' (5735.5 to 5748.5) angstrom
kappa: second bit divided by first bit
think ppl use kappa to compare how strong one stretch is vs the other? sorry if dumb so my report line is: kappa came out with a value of 0.98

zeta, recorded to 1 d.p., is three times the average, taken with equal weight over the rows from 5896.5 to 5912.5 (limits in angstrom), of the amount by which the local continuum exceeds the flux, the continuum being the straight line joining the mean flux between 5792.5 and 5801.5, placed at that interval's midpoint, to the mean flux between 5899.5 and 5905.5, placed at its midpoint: 2.5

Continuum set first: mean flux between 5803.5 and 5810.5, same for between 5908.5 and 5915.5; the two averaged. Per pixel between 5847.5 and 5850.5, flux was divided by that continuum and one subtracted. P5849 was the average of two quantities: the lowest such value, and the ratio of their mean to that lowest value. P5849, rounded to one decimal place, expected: 1.0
